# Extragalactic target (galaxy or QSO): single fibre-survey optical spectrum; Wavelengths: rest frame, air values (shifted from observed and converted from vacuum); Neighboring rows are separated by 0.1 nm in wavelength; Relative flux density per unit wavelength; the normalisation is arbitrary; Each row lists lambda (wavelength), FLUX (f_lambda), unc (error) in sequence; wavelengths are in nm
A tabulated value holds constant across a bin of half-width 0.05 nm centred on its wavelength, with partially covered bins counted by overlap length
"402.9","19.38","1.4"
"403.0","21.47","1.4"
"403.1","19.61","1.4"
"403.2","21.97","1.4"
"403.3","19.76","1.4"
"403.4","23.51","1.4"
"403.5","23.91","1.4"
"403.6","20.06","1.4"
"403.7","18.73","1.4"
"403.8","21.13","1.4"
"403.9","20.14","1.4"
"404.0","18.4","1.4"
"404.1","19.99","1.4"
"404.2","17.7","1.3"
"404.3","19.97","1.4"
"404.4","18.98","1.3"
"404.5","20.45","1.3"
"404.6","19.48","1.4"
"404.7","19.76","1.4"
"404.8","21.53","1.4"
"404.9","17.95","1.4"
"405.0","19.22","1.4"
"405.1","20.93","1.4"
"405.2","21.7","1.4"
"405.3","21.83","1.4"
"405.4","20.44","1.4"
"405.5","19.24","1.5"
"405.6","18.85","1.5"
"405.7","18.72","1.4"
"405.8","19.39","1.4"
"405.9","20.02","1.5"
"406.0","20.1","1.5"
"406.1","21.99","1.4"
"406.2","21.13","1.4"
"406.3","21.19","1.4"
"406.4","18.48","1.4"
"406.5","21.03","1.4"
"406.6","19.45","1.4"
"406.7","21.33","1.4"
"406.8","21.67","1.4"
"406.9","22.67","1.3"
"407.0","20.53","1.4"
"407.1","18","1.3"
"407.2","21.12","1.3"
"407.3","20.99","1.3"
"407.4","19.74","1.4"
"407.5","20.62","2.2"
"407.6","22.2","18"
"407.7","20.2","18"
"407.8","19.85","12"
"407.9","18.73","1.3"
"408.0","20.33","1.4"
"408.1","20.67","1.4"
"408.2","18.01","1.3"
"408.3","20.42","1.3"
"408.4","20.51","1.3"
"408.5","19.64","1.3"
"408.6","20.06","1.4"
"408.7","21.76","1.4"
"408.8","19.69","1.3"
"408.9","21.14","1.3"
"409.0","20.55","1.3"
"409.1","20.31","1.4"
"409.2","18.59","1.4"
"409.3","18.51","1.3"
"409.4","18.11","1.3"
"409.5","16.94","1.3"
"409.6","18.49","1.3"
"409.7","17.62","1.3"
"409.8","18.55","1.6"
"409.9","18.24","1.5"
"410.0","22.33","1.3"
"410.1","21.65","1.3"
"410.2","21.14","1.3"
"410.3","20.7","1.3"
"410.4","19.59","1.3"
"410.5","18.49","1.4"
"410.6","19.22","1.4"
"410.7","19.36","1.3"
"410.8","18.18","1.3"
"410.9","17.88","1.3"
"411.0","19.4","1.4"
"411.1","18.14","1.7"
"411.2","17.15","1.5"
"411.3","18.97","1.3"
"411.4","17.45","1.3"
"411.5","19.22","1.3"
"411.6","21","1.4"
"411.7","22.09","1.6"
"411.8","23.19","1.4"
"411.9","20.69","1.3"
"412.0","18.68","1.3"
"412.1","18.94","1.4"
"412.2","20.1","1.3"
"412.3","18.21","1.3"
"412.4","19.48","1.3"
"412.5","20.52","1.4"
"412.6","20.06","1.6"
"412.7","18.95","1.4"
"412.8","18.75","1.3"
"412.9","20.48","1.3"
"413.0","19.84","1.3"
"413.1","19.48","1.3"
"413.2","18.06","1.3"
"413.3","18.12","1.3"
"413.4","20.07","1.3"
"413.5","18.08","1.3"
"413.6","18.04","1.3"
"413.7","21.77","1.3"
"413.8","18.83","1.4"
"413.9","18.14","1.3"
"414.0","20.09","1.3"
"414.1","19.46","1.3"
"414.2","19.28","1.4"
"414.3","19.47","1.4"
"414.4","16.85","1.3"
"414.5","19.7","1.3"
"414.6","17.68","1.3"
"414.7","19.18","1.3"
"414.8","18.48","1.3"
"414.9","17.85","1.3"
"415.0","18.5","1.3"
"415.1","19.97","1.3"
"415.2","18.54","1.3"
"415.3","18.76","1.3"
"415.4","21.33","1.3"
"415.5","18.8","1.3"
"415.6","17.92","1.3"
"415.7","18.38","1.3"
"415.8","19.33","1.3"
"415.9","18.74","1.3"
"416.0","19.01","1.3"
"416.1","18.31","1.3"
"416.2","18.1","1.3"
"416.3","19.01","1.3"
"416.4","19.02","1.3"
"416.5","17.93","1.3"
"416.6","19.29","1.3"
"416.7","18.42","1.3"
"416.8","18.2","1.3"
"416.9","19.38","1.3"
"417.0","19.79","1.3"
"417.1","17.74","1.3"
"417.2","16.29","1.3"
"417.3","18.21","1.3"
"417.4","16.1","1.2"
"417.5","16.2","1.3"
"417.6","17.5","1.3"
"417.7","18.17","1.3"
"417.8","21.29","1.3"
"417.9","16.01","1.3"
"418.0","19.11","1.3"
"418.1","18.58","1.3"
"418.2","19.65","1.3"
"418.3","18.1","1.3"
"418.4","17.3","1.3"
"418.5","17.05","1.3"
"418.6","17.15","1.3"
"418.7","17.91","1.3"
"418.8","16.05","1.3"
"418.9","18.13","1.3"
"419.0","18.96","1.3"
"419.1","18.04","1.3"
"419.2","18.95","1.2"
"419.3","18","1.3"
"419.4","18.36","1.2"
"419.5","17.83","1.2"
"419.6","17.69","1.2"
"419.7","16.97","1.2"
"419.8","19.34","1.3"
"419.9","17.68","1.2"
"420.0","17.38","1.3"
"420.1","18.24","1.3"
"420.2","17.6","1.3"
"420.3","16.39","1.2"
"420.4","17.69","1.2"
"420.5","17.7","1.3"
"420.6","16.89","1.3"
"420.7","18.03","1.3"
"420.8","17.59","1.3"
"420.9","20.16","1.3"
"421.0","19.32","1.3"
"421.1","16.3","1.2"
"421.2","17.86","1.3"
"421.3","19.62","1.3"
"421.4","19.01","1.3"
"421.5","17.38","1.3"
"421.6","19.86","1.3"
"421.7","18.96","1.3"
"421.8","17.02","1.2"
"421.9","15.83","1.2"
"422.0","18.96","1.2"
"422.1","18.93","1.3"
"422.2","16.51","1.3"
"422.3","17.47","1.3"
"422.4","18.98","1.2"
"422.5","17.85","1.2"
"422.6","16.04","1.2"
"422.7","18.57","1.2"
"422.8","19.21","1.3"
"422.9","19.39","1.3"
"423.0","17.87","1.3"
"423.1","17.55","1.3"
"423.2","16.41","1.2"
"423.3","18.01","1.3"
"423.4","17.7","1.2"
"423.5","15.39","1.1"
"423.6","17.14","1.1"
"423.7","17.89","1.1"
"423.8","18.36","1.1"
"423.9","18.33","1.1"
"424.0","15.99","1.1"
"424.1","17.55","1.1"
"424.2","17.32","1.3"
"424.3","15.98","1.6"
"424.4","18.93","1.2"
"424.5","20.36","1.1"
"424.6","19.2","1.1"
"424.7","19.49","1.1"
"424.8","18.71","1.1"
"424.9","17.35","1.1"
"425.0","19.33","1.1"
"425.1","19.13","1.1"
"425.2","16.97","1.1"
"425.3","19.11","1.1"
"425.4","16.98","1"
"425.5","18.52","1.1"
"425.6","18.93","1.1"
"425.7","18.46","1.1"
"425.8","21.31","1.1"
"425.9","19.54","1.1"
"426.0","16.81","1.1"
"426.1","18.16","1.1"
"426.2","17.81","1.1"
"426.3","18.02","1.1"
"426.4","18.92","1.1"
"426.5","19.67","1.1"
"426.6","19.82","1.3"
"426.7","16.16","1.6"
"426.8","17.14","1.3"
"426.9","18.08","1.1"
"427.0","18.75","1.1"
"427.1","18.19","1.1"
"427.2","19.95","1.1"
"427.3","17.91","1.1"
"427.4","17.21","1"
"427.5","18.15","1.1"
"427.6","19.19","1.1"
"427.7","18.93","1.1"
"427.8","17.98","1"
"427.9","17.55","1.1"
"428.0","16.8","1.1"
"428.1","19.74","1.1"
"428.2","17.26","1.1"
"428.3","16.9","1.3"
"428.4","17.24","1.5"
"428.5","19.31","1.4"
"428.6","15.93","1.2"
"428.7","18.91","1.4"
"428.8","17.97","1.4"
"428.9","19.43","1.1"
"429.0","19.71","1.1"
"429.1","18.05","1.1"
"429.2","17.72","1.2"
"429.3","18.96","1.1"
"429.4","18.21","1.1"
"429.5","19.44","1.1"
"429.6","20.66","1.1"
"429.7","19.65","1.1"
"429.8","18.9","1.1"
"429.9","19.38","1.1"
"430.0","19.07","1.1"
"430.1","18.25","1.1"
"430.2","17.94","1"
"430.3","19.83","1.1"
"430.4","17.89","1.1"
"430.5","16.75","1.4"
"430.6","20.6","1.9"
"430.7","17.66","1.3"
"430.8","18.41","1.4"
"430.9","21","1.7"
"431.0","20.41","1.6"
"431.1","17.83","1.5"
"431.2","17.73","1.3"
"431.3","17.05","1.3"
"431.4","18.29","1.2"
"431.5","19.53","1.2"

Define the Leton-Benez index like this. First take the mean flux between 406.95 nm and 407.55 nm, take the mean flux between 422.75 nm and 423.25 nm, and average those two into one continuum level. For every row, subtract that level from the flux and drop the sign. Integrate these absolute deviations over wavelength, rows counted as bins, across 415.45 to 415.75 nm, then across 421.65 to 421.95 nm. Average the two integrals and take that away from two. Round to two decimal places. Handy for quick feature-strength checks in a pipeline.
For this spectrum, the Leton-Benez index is 1.61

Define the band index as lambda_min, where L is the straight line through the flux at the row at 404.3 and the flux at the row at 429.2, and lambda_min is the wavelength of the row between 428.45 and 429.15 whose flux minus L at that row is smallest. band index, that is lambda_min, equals 428.6 nm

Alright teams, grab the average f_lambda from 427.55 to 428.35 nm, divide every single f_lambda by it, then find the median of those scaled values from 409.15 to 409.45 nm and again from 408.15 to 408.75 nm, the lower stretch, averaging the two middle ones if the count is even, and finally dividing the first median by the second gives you 0.915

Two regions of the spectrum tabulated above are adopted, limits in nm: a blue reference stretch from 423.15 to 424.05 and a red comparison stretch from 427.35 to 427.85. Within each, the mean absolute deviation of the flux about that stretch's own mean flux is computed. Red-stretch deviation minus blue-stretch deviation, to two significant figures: -0.29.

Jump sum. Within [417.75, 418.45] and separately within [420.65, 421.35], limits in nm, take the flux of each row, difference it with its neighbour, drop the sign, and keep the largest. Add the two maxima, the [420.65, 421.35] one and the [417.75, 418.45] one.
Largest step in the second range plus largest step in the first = 8.3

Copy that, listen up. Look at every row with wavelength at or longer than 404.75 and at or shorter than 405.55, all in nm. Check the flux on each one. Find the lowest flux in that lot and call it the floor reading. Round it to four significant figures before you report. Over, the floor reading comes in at 17.95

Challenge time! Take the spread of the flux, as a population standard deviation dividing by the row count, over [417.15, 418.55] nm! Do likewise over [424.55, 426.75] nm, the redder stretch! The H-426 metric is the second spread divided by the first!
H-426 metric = 0.8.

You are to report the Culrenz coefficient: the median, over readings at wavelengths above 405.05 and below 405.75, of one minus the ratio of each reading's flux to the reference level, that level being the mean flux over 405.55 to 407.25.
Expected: -0.01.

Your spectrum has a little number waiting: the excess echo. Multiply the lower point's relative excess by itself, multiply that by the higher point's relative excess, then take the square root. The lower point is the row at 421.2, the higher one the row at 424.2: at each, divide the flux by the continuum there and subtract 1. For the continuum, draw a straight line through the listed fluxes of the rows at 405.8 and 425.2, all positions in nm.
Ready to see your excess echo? 0.003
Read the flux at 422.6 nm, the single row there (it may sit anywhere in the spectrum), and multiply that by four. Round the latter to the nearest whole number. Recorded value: 64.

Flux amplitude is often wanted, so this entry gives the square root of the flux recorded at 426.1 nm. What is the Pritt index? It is 4.3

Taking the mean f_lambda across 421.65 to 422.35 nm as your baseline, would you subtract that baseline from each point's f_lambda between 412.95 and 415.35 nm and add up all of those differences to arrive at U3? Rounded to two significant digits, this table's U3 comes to 30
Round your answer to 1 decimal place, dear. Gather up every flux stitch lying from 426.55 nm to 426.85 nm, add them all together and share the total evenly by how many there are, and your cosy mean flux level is 17.7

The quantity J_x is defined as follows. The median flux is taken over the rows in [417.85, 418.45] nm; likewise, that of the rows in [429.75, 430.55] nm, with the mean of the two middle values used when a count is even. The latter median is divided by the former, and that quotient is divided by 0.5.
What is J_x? 2.03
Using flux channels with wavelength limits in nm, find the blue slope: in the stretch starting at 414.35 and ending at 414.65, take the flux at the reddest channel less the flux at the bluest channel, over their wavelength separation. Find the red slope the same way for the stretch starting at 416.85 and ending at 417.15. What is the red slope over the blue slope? -2.0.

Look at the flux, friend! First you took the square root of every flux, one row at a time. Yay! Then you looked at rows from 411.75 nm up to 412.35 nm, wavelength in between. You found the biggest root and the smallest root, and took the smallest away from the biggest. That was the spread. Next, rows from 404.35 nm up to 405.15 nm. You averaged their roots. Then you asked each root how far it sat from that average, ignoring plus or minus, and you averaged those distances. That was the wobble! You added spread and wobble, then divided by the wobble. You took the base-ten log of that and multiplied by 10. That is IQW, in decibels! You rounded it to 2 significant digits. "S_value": 8.1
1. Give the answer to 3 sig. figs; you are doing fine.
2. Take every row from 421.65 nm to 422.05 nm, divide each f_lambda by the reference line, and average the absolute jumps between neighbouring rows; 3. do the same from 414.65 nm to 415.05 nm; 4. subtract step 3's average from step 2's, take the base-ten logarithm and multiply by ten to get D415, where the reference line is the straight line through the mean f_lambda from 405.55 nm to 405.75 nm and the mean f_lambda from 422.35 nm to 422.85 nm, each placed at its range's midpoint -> -11.0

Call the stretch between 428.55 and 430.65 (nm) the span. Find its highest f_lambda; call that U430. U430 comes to 20.66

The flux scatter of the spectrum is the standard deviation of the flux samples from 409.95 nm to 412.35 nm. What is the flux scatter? 1.6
